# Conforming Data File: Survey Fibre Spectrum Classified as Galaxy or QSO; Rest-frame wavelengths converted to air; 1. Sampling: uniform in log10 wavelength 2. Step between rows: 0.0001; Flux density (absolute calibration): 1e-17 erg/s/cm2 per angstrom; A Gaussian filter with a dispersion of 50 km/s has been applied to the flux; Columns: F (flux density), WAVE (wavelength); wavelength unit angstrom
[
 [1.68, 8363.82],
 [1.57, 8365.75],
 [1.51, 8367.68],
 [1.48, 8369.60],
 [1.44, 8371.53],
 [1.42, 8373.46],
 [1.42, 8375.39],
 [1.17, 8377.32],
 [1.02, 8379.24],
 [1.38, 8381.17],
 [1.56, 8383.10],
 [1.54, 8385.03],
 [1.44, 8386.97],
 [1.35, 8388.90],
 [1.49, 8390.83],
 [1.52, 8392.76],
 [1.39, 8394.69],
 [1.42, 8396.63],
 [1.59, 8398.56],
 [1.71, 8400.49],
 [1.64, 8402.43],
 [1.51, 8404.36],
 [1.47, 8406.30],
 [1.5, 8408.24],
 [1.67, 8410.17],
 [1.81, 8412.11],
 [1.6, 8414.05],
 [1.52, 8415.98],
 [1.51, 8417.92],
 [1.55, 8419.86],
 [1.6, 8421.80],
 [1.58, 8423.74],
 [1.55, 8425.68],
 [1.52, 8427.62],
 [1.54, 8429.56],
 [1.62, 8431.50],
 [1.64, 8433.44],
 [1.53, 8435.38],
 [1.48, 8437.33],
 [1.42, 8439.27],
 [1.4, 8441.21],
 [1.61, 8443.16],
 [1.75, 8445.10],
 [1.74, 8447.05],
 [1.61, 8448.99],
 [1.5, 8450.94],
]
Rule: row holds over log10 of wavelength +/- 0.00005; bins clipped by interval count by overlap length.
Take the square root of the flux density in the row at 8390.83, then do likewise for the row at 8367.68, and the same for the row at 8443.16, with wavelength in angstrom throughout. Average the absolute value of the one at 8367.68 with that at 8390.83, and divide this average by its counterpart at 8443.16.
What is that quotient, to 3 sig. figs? 0.965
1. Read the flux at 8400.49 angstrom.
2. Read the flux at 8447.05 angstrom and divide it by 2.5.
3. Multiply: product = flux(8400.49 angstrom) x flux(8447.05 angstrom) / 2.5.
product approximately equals 1.19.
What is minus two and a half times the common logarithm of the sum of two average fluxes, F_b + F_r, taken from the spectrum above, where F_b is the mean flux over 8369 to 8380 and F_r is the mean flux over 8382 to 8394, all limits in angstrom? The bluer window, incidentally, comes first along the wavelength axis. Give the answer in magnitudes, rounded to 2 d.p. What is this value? -1.12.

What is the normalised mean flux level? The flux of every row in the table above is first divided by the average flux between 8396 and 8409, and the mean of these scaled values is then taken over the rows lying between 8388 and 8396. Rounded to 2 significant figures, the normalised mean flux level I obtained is 0.93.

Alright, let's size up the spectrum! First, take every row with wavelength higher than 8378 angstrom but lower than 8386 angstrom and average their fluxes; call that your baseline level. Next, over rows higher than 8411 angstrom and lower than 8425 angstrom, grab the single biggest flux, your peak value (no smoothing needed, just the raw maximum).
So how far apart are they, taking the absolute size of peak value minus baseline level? 0.44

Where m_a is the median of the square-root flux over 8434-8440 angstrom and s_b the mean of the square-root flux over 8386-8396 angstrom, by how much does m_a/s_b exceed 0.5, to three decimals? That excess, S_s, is 0.515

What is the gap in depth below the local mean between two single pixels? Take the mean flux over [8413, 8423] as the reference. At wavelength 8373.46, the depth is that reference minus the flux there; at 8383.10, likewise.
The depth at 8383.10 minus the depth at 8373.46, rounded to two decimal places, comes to -0.14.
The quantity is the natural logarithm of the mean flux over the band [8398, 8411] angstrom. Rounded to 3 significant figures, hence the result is 0.460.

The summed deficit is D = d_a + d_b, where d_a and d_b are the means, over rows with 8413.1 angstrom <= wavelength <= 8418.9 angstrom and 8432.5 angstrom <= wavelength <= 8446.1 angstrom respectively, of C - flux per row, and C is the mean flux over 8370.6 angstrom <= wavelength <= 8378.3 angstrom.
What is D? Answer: -0.37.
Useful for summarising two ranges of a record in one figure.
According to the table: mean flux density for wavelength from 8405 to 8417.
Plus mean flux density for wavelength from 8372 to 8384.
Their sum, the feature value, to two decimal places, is 2.92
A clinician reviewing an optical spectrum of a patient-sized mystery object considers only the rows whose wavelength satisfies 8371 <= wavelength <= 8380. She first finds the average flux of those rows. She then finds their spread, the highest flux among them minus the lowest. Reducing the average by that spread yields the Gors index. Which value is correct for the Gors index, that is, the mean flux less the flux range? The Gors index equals 0.87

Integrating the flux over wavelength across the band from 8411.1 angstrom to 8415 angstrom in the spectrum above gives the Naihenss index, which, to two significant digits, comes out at 6.6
